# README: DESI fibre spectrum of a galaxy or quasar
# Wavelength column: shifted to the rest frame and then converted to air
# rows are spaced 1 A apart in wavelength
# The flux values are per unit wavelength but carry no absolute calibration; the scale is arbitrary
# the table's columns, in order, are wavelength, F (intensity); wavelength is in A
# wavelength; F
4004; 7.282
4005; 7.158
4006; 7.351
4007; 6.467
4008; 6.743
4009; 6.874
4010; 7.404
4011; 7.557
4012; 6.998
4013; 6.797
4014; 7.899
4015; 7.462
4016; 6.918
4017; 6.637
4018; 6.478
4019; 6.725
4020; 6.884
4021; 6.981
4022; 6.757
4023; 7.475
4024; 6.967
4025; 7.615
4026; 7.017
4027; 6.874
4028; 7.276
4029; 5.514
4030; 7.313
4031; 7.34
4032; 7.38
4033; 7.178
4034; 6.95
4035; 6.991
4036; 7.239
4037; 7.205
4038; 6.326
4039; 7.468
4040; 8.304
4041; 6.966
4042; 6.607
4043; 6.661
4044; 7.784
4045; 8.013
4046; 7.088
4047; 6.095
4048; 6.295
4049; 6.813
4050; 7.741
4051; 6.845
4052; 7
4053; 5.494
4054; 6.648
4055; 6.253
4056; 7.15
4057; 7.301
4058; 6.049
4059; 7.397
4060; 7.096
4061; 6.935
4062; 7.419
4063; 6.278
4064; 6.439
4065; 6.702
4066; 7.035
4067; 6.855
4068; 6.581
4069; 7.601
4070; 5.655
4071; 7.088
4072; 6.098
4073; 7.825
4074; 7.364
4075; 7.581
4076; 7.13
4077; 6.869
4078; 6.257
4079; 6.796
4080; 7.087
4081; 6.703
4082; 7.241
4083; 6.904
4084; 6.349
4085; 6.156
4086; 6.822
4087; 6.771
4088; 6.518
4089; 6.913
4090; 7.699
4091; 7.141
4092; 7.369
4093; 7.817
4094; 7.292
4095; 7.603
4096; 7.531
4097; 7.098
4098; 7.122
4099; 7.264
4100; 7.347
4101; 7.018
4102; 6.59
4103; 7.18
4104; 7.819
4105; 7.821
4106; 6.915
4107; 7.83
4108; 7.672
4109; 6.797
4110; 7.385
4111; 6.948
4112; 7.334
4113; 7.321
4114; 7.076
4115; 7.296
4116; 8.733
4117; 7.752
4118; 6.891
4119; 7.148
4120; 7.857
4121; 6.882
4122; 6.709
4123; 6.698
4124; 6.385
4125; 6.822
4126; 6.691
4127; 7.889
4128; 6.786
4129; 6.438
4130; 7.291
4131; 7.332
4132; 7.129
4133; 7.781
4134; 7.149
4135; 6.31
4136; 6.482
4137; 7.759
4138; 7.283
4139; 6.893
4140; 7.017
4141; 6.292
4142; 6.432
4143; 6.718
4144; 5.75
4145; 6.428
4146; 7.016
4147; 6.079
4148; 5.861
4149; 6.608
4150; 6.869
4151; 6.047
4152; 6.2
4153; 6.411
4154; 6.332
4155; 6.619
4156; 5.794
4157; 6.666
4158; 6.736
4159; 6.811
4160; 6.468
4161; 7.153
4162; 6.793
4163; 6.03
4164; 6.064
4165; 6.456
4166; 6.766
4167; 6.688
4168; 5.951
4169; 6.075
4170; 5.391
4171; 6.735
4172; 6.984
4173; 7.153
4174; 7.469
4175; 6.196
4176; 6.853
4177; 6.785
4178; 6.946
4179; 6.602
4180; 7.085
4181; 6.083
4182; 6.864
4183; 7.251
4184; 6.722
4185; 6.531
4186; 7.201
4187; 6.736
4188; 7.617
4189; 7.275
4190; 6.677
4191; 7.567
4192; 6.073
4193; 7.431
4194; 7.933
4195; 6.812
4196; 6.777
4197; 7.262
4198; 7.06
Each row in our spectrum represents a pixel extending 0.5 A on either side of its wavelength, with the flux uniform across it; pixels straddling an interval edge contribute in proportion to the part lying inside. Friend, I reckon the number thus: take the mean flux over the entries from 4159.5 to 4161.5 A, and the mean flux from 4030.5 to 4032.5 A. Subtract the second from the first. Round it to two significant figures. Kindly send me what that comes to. -0.55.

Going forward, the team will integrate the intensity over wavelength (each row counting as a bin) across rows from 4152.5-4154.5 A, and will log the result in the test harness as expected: 12.7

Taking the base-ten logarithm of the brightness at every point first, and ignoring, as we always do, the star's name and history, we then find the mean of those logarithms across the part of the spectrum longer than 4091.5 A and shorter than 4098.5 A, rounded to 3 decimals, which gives 0.869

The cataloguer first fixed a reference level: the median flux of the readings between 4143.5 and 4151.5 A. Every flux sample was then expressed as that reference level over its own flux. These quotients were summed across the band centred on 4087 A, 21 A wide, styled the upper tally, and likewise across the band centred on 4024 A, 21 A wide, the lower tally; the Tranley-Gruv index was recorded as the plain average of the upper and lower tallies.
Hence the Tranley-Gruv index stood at 18.8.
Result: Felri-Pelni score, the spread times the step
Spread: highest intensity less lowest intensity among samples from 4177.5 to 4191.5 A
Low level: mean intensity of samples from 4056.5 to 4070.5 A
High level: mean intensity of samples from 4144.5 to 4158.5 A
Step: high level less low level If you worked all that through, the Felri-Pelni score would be -0.62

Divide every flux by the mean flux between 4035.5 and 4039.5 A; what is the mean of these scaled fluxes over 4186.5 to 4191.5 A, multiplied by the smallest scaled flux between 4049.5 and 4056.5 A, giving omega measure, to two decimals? 0.79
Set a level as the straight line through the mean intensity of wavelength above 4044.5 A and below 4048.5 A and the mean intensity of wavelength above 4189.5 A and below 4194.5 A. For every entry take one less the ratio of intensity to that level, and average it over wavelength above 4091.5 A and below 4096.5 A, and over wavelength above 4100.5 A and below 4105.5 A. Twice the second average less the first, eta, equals -0.01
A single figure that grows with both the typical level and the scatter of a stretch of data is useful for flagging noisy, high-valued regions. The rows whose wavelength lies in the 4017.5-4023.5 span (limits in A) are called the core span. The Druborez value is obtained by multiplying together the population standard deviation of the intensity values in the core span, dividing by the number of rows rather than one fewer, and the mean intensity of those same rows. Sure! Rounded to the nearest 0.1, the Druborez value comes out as 2.1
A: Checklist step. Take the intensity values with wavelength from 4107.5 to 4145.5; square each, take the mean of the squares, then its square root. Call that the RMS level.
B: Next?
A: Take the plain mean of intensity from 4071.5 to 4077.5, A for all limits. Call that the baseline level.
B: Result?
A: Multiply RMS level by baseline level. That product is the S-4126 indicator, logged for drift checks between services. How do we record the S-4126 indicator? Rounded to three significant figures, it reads 50.5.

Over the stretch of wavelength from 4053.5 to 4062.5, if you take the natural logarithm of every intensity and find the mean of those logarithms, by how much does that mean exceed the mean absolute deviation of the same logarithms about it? 1.87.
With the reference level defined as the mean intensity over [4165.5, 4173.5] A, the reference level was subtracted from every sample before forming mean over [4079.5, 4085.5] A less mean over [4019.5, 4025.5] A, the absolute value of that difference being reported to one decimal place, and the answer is 0.4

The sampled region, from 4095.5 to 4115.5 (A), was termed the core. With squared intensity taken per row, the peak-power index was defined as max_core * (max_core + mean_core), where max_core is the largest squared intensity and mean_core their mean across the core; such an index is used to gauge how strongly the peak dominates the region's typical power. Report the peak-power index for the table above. 7004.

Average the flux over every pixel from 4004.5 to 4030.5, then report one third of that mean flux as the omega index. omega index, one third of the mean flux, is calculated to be 2.34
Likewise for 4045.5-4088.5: 2.27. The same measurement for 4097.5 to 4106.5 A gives 2.41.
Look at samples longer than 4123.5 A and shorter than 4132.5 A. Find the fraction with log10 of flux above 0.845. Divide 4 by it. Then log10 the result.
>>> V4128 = 0.95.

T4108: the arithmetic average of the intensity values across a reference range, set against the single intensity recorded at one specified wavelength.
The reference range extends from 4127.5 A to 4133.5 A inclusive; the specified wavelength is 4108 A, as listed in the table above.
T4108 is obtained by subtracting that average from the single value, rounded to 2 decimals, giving 0.55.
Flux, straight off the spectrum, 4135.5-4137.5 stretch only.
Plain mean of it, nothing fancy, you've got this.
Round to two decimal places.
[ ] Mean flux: 7.12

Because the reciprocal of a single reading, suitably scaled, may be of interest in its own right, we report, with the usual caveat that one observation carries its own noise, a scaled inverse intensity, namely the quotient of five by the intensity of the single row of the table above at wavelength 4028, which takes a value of 0.69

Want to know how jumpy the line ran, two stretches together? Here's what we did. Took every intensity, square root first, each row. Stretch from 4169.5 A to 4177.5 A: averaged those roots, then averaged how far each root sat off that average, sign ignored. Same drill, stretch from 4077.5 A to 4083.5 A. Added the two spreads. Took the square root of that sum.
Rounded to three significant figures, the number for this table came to 0.370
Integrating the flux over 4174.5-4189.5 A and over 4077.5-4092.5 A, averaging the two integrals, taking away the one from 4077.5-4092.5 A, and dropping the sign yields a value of 0.0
